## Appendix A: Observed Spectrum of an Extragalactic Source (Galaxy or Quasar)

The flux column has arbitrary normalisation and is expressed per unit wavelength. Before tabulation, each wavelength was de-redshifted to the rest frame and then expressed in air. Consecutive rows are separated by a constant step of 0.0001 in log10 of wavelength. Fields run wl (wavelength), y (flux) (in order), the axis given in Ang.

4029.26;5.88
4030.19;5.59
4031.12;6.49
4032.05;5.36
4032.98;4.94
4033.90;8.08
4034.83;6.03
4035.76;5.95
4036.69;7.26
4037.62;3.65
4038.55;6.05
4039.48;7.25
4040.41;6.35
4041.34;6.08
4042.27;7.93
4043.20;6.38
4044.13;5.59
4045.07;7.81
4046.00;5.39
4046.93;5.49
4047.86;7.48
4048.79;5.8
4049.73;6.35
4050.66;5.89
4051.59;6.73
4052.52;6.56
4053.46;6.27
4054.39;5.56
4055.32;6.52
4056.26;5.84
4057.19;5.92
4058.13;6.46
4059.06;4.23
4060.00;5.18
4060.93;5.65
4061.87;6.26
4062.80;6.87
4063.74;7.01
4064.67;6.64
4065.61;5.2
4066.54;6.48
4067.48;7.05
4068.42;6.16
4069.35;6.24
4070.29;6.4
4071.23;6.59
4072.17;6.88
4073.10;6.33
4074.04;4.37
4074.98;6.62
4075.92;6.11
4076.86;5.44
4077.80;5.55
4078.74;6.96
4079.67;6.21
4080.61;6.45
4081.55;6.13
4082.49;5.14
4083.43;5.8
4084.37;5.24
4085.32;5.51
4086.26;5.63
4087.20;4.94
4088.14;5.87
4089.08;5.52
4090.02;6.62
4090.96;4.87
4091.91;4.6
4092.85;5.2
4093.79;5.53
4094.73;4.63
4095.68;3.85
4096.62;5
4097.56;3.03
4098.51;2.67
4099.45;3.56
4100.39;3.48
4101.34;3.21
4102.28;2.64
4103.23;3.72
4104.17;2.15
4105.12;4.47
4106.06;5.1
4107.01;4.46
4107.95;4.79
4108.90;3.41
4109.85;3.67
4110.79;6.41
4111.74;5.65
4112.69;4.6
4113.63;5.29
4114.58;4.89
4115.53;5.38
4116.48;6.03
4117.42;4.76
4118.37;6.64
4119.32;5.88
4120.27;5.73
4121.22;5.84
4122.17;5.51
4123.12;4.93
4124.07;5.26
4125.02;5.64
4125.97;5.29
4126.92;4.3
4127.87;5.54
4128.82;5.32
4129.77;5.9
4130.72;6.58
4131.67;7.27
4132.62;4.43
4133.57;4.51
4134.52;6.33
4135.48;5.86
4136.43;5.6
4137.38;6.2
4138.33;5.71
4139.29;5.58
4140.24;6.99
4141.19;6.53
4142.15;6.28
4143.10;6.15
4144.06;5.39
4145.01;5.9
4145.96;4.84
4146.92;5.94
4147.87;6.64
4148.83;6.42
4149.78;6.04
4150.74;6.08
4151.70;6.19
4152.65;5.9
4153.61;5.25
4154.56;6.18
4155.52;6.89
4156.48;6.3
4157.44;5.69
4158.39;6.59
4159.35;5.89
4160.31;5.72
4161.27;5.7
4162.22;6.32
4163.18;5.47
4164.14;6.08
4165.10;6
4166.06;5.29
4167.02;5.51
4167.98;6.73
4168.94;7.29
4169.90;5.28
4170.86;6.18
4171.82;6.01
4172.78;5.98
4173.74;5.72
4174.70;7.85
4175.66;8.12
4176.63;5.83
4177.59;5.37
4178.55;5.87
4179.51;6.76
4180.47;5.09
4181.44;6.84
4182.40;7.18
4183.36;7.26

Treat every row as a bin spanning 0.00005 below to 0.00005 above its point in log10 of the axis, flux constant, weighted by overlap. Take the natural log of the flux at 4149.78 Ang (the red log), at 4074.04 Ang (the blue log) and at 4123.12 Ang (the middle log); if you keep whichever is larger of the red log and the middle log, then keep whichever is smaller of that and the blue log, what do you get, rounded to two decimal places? 1.47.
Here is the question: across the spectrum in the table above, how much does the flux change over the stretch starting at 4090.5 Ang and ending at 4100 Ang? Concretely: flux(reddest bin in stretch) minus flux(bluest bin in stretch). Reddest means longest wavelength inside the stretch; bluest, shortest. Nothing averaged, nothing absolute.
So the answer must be -1.3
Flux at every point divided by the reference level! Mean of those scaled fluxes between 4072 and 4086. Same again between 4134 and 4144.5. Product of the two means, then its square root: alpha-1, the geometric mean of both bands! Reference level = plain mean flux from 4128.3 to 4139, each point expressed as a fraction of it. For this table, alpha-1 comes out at 1.03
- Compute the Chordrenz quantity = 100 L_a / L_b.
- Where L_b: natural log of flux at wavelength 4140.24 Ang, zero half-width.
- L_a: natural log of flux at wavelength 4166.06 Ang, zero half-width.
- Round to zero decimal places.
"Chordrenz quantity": 86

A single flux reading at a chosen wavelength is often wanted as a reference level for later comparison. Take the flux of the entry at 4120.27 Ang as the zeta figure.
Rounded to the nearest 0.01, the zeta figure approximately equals 5.73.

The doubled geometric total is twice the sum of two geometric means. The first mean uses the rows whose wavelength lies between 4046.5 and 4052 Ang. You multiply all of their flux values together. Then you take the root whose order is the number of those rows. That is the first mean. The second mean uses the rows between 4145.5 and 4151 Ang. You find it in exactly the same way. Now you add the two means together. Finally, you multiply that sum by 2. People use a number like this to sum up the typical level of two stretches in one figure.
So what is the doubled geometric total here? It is 24.4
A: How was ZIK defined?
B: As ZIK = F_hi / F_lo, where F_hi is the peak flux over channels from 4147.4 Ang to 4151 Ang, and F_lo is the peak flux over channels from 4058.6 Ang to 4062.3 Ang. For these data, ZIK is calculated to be 1.061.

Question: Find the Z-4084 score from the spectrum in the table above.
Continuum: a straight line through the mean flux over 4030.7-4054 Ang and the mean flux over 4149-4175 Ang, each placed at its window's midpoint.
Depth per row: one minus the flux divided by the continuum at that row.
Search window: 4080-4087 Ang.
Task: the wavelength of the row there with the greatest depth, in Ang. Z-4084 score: 4082.49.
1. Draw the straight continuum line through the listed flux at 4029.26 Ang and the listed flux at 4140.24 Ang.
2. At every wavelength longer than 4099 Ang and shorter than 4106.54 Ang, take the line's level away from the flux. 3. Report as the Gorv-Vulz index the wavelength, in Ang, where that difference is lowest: 4104.17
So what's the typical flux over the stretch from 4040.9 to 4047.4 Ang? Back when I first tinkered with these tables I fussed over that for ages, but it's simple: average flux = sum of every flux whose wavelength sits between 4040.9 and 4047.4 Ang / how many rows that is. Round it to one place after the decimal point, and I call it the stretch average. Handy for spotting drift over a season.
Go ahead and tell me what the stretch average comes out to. 6.4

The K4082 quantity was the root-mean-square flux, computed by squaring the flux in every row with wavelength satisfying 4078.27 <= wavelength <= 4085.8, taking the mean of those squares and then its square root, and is 5.96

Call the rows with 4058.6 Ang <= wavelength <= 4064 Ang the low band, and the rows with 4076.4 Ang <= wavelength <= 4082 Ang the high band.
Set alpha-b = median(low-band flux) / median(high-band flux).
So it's 0.97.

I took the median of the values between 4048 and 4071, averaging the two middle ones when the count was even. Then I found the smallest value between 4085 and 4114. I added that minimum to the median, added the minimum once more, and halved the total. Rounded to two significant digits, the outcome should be 5.3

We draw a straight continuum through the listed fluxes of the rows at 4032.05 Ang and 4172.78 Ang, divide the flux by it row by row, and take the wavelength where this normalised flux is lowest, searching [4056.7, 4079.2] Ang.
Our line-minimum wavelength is 4059.06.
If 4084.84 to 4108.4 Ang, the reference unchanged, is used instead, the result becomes 4104.17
